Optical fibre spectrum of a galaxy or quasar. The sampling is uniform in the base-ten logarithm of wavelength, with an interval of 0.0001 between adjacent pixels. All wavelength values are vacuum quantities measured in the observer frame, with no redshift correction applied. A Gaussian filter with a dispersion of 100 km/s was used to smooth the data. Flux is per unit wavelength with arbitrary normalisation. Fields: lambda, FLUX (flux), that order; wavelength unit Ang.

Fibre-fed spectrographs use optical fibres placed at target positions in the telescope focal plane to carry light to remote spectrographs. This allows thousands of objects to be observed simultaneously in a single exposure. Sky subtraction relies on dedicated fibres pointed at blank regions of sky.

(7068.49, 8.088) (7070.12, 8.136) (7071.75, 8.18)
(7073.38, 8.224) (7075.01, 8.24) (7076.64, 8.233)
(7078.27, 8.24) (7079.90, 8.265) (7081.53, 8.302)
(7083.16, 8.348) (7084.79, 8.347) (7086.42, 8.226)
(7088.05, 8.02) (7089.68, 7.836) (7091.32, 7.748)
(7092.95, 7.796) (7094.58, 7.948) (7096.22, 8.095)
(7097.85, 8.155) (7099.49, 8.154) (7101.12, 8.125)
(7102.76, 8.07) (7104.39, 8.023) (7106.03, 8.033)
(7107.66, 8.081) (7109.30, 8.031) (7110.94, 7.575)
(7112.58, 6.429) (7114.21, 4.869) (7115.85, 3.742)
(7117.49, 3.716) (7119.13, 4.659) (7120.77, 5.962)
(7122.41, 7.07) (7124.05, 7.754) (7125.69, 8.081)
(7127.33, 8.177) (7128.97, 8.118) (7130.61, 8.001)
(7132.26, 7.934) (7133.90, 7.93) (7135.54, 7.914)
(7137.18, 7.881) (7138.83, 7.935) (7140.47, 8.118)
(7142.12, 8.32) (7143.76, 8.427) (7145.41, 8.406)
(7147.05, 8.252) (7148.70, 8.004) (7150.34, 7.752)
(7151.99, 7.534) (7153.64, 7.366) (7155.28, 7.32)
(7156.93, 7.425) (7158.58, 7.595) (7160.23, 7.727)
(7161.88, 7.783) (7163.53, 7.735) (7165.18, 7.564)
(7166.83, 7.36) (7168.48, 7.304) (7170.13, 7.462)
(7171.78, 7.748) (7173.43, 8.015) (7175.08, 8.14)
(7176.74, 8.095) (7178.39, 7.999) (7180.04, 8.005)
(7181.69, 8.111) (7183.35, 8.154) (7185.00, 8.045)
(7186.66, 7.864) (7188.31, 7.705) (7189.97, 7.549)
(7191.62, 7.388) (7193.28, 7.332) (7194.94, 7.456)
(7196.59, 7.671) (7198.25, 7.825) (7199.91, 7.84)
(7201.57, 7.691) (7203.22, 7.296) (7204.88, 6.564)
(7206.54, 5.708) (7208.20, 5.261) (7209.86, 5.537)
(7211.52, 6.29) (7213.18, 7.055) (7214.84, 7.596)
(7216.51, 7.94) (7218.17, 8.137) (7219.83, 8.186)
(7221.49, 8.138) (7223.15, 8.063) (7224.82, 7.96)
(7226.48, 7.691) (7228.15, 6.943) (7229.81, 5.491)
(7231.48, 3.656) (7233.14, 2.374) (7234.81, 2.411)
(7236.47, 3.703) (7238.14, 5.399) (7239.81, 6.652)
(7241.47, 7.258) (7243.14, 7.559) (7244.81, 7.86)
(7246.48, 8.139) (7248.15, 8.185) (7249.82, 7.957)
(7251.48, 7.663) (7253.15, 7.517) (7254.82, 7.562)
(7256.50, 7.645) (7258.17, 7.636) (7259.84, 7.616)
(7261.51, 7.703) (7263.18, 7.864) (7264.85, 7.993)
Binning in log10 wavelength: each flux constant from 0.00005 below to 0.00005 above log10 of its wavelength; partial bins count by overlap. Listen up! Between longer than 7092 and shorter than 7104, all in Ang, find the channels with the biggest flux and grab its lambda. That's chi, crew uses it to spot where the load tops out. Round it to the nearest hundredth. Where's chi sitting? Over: 7097.85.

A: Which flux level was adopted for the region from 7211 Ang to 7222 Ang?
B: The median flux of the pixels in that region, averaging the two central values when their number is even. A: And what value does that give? 7.9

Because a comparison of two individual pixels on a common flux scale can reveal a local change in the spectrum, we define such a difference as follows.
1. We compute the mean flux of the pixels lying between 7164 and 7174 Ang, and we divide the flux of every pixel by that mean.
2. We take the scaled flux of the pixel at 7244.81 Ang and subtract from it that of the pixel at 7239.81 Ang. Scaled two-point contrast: 0.16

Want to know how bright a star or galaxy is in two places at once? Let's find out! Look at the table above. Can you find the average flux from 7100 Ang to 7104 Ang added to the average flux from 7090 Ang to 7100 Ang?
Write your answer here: 16.1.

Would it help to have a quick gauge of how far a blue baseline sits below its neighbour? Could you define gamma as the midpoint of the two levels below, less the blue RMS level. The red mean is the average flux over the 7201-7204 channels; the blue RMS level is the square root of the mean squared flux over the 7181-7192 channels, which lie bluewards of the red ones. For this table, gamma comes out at -0.17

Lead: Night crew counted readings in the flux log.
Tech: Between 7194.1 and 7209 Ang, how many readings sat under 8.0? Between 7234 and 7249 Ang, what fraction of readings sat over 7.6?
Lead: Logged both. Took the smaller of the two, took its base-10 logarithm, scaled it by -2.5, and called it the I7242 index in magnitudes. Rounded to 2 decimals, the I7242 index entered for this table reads 1.19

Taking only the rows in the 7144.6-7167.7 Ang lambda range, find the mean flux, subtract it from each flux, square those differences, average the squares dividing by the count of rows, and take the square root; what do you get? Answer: 0.32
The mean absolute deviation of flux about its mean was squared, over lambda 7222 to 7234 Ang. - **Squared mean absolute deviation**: 3.5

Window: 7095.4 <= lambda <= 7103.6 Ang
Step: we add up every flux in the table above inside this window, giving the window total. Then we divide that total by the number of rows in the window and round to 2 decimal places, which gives 8.12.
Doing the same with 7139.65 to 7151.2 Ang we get 8.18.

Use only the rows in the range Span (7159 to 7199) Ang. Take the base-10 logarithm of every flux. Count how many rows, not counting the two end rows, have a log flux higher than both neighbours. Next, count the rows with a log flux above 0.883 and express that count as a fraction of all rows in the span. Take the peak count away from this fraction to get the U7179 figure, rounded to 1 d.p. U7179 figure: -2.3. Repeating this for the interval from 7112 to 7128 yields 0.3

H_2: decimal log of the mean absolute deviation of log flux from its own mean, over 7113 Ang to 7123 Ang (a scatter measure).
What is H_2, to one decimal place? -1.1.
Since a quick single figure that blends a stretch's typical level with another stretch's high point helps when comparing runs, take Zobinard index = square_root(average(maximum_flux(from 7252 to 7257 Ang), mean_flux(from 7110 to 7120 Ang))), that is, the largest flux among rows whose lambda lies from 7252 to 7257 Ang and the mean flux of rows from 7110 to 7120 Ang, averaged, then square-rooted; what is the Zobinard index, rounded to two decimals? 2.53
